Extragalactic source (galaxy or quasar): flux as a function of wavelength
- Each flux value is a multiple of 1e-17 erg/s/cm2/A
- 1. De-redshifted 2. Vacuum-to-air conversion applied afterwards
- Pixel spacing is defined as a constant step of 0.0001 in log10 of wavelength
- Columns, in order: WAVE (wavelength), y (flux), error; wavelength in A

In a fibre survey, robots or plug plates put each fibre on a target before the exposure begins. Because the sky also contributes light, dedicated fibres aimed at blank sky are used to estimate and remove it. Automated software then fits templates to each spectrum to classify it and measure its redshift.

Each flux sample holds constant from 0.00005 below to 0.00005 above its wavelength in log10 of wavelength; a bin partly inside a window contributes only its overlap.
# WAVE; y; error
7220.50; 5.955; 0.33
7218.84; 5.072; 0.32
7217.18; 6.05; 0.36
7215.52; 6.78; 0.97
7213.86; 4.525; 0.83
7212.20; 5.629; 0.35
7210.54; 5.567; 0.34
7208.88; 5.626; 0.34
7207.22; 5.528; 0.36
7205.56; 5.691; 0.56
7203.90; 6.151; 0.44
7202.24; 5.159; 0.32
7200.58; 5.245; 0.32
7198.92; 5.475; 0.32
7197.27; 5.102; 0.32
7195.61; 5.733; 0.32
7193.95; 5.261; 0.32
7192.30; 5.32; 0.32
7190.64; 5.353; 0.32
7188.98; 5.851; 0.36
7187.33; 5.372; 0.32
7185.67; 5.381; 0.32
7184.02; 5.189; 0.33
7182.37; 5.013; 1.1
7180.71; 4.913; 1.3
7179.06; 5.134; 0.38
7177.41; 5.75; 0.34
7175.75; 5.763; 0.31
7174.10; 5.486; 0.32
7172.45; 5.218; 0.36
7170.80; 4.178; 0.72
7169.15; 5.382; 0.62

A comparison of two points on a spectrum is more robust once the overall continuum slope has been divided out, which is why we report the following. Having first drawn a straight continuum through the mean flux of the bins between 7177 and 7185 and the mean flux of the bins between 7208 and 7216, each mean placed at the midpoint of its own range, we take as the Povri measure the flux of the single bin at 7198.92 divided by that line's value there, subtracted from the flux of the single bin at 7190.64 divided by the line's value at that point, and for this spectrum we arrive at 0.00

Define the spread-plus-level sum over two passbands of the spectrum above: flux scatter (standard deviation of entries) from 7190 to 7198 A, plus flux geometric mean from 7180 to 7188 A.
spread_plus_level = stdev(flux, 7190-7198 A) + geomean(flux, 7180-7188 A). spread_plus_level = 5.4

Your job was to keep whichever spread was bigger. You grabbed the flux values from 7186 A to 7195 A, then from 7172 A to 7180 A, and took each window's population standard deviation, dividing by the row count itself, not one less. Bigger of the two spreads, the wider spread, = 0.26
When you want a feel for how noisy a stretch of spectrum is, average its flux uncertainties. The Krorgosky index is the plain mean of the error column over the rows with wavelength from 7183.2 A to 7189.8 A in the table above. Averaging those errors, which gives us 0.33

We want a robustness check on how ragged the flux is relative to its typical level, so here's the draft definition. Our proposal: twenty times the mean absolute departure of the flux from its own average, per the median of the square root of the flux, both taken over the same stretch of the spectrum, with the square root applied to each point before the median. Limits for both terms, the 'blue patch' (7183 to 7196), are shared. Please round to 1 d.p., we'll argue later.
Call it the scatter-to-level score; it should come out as 1.6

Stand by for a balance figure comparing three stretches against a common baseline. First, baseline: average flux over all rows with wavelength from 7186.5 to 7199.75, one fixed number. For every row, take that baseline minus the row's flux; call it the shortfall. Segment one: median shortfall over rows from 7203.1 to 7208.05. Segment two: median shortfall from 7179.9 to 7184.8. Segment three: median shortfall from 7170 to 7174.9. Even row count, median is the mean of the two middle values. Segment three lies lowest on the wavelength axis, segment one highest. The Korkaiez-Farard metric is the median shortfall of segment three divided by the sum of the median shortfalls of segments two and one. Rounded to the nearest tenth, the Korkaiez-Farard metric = 1.3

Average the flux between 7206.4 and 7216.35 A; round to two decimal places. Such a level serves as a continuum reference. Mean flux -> 5.61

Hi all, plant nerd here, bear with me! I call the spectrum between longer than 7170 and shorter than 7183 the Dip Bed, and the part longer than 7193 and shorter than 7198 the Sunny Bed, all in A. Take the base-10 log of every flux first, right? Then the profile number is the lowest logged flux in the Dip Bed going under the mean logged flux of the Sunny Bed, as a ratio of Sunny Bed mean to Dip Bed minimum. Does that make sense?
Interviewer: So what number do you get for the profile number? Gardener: 1.17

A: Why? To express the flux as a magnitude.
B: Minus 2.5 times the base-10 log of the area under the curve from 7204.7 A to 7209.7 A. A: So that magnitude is -3.62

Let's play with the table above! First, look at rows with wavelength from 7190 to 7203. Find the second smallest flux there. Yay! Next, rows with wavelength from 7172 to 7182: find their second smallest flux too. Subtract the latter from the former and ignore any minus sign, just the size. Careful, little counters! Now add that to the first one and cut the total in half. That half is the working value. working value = 2.6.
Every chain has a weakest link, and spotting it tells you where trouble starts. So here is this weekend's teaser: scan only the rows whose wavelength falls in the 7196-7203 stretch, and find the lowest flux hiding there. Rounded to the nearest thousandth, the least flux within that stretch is 5.102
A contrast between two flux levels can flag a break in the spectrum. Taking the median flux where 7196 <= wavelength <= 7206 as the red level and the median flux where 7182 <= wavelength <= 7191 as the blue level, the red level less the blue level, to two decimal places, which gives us 0.00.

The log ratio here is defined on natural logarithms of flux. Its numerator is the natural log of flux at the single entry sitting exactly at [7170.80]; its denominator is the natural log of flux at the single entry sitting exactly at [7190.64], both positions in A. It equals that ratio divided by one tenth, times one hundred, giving 852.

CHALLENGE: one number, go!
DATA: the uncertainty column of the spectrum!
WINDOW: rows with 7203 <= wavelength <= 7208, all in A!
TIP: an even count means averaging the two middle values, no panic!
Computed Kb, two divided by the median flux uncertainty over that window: 4.55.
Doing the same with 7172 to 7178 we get 6.06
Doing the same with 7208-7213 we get 5.88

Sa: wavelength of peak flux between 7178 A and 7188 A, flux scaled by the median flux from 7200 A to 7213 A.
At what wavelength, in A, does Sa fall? 7185.67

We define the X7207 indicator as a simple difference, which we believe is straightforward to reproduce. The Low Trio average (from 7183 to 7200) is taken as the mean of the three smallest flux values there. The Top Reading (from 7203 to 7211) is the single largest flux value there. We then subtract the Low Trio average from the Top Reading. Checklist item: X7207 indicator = 0.97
